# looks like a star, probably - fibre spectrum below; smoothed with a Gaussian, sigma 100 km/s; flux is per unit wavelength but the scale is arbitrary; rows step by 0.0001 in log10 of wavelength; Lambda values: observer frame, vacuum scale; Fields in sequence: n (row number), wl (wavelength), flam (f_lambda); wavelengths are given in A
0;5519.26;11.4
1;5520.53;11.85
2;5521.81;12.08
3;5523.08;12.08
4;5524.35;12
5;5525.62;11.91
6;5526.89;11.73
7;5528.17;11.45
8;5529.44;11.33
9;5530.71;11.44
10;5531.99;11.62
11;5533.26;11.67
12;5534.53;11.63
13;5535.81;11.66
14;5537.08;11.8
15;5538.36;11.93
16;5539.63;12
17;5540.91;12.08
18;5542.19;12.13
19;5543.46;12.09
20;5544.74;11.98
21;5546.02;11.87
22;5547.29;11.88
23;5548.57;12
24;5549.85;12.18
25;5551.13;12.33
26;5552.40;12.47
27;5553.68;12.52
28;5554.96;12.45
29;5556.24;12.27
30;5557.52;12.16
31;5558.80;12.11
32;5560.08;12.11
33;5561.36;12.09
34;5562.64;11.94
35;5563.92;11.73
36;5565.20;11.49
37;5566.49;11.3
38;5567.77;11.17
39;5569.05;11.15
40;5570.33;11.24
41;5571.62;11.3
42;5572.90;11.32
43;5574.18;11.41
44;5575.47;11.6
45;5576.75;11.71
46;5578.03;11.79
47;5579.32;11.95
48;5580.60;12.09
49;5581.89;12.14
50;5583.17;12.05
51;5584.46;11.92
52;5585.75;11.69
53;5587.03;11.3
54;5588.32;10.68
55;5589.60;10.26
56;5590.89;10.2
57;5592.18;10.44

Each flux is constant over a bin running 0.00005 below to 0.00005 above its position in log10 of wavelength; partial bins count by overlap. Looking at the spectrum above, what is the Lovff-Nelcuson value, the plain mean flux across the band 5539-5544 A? 12.1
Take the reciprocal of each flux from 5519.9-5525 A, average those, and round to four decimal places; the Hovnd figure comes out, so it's 0.0833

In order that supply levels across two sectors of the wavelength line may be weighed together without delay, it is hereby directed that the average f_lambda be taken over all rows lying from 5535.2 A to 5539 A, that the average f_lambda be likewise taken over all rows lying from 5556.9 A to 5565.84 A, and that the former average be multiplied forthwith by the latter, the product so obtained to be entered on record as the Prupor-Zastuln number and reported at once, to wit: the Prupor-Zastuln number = 141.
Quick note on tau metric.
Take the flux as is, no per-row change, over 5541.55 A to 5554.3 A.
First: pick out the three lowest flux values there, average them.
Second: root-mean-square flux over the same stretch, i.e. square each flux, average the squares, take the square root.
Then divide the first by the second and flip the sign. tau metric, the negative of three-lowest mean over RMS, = -0.980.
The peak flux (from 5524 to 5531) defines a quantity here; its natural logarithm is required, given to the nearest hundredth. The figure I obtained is 2.48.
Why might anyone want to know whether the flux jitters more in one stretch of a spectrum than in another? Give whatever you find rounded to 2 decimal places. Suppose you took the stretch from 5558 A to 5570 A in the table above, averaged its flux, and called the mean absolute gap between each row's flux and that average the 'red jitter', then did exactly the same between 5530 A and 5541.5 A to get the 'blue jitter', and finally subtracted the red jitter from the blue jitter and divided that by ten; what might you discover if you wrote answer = -0.02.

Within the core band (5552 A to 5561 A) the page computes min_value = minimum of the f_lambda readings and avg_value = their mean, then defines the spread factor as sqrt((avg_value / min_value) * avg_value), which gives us 3.53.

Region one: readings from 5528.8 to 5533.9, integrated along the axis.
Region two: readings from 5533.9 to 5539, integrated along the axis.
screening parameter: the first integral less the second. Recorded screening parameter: -1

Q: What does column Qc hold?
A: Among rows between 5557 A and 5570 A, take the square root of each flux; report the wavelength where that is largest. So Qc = 5557.52 A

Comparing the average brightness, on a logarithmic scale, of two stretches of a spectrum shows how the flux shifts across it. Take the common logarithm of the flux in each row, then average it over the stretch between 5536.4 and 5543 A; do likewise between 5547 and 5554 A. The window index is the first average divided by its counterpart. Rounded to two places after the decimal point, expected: 0.99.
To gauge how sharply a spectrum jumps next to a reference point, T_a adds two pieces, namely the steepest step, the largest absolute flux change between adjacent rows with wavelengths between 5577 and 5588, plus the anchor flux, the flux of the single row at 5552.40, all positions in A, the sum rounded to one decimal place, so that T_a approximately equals 12.9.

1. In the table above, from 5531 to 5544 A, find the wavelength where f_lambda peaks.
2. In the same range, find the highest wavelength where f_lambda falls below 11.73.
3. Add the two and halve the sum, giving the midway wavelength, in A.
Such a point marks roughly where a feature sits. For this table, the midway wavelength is 5539.0 A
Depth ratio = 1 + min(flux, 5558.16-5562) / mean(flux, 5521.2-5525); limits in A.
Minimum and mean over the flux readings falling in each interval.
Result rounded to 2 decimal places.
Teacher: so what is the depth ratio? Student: 2.00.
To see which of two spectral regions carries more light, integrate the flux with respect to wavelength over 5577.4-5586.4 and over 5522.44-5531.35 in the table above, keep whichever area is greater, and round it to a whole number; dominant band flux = 107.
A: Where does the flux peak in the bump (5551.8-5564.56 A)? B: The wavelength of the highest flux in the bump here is 5553.68 A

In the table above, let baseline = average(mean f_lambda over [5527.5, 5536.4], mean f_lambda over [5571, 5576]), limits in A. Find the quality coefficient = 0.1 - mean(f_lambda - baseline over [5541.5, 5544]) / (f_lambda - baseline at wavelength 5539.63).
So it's -1.1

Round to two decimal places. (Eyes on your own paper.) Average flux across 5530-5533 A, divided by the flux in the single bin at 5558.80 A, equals 0.95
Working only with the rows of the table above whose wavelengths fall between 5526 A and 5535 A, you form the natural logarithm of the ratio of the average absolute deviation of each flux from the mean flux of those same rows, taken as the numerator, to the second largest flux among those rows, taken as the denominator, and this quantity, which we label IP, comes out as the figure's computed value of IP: -4.5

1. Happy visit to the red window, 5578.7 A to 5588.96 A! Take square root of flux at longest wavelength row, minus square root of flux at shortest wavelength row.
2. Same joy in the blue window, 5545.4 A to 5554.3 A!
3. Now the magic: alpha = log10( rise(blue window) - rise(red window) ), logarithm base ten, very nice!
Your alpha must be -0.55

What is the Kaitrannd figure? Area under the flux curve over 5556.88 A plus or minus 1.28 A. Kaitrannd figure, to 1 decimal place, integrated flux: 31.3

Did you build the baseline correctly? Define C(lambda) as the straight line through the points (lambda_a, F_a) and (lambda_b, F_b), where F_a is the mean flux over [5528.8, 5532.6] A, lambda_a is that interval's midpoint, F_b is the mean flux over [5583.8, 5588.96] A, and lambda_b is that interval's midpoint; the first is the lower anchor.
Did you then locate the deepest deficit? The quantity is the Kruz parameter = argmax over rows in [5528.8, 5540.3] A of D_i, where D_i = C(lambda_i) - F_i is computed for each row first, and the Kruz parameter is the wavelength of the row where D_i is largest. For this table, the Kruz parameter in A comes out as 5529.44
